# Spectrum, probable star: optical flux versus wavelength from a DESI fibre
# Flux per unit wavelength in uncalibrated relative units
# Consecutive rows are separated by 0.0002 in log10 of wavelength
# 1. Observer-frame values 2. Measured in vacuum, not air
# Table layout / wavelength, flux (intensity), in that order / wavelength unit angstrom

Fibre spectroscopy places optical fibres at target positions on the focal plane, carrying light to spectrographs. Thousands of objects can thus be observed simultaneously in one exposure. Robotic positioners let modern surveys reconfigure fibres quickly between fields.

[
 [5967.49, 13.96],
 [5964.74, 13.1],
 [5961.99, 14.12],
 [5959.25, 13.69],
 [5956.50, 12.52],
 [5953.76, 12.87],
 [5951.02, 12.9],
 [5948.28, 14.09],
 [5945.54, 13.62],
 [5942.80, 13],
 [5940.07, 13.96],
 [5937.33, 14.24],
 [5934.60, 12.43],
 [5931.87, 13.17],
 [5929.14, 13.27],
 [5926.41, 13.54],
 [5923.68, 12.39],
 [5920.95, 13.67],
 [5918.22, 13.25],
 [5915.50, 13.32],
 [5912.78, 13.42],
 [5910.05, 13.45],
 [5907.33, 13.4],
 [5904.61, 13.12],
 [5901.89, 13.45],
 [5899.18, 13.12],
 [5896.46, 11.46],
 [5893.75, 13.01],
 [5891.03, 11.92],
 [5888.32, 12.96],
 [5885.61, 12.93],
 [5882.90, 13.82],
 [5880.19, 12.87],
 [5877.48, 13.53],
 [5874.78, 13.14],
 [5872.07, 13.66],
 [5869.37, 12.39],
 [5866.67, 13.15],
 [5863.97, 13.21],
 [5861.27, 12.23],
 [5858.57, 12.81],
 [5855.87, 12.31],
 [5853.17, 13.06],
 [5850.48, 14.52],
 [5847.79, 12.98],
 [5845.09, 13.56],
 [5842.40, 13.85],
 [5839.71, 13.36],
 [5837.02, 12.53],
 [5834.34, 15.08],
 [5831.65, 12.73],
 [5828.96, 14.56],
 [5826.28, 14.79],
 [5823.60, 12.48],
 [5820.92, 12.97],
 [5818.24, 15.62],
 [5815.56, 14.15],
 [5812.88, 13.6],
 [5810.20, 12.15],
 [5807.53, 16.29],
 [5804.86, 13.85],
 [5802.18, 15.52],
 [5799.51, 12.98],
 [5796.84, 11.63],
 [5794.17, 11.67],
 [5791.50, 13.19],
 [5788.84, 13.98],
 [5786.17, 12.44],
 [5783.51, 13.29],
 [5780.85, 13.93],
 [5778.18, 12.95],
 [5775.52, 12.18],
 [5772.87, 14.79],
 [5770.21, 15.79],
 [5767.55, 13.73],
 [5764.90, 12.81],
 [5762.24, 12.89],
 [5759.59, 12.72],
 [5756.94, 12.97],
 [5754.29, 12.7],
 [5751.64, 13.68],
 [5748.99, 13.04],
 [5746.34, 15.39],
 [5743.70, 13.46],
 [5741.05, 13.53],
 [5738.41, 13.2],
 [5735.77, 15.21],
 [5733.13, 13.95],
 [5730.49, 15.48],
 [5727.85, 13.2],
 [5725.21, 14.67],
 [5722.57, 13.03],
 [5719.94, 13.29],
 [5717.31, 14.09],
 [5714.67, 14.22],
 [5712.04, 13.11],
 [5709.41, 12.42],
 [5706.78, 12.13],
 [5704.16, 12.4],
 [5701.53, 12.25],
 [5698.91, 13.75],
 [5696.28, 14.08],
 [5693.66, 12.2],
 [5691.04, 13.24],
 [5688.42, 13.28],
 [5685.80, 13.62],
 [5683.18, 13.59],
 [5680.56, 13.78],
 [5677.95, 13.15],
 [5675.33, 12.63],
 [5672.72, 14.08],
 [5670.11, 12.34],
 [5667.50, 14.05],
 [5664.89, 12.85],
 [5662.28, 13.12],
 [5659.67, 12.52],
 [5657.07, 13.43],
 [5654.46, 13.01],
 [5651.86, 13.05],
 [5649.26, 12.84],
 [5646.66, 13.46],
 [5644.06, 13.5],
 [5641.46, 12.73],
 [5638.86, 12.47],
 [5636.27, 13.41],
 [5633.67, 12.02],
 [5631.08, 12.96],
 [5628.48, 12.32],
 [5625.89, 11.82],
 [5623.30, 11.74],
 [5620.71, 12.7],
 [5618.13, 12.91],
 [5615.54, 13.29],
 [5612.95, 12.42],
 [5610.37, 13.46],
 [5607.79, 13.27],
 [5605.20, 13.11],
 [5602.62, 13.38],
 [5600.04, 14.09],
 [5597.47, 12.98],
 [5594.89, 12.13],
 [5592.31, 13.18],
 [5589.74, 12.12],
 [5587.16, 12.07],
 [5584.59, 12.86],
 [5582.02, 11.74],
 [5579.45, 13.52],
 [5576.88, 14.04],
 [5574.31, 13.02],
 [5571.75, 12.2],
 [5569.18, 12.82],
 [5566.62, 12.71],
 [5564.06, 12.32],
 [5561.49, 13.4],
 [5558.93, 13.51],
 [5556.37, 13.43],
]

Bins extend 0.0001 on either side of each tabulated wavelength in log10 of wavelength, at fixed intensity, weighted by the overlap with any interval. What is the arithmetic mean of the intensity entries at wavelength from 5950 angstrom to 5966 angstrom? 13.2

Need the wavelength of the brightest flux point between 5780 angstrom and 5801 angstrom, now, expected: 5788.84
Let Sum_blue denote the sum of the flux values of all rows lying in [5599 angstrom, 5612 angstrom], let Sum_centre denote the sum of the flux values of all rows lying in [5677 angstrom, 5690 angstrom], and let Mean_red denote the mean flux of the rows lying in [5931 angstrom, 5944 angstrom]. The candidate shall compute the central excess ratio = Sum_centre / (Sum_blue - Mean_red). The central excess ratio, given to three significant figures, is 1.25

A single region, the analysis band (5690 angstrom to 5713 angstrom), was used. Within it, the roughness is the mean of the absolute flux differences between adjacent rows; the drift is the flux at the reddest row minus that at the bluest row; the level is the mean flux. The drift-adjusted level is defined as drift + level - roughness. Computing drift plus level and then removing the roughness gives 11.9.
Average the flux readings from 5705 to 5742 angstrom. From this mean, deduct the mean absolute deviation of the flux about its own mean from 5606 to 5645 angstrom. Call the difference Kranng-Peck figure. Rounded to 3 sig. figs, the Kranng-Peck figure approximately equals 13.2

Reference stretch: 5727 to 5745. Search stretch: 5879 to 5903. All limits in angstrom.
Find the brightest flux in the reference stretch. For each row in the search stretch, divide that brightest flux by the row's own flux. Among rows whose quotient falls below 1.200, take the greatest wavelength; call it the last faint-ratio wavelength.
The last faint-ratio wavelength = 5901.89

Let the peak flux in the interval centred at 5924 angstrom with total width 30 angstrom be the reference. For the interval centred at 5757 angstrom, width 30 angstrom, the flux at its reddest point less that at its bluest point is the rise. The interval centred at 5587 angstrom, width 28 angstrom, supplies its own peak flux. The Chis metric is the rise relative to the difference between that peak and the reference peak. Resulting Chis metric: -15.5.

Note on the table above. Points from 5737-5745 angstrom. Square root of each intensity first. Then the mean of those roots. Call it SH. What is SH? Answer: 3.66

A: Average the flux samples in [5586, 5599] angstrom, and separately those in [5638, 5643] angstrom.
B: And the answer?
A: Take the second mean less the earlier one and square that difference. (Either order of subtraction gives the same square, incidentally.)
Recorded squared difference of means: 0.01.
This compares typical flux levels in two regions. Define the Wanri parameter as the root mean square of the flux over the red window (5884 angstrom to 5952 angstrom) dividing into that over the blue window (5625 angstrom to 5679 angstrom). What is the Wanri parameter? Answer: 0.98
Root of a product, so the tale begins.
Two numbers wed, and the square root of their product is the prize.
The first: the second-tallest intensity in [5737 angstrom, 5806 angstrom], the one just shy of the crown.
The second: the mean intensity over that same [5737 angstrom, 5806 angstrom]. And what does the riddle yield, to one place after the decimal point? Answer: 14.4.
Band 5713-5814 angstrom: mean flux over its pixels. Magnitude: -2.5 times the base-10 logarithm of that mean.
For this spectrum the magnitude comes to -2.84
